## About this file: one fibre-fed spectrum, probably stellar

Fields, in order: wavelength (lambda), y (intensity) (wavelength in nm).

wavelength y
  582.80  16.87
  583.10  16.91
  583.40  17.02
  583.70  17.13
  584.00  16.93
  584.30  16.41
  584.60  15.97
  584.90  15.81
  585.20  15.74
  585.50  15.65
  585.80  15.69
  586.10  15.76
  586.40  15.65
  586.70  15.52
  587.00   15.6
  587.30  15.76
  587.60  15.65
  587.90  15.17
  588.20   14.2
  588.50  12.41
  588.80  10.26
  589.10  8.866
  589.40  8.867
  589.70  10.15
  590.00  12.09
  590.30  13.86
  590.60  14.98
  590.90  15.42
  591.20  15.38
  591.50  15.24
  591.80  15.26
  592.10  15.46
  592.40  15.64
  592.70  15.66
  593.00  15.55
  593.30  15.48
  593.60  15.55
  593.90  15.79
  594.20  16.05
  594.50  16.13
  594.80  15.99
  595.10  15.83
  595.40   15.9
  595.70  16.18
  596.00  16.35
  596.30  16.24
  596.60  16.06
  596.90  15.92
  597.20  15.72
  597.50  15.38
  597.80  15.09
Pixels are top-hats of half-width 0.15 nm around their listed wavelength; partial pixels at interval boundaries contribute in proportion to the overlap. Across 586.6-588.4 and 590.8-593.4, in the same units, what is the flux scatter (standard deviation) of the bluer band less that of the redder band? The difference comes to 0.4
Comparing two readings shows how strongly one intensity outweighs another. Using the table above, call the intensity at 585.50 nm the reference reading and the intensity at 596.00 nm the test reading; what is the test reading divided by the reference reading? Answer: 1.04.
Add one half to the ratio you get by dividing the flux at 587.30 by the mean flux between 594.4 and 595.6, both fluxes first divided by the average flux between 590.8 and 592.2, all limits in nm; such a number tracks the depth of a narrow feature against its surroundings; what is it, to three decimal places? 1.487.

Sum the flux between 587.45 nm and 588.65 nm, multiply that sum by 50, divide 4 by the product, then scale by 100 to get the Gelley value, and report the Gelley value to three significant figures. 0.139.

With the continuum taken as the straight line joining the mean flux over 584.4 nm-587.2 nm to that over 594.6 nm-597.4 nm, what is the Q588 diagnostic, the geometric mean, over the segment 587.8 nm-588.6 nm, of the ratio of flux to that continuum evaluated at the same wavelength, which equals 0.88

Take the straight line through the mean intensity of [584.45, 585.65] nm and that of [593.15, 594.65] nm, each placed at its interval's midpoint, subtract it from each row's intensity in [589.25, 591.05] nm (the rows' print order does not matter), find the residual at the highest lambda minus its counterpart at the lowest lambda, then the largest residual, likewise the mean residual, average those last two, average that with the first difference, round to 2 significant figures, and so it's 2.4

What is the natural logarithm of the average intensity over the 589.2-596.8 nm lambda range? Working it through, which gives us 2.71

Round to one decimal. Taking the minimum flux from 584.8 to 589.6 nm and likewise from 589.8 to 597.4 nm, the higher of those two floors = 12.1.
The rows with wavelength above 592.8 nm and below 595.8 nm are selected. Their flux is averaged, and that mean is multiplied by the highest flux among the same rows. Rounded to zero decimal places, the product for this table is 256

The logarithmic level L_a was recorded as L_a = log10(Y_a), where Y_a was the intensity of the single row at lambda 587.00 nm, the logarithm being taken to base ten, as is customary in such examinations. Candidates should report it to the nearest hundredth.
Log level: 1.19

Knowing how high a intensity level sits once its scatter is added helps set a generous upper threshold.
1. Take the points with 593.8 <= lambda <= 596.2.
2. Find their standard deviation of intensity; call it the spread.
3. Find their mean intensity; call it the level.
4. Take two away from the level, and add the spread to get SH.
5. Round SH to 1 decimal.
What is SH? 14.2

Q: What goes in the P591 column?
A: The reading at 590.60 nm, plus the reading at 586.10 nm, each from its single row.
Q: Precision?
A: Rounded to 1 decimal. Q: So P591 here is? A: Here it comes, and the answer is 30.7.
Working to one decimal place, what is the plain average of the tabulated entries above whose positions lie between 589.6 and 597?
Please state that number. 15.3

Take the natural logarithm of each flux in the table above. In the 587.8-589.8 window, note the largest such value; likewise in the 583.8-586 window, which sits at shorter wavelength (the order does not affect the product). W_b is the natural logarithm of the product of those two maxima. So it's 2.04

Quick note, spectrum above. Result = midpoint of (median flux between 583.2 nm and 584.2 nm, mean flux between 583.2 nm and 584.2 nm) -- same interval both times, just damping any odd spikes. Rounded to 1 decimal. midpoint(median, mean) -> 17.0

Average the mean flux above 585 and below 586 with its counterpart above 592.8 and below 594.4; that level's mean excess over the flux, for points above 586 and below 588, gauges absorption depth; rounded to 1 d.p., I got 0.1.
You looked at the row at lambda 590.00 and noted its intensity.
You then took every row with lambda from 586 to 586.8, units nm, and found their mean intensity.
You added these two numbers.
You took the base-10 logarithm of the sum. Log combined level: 1.44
